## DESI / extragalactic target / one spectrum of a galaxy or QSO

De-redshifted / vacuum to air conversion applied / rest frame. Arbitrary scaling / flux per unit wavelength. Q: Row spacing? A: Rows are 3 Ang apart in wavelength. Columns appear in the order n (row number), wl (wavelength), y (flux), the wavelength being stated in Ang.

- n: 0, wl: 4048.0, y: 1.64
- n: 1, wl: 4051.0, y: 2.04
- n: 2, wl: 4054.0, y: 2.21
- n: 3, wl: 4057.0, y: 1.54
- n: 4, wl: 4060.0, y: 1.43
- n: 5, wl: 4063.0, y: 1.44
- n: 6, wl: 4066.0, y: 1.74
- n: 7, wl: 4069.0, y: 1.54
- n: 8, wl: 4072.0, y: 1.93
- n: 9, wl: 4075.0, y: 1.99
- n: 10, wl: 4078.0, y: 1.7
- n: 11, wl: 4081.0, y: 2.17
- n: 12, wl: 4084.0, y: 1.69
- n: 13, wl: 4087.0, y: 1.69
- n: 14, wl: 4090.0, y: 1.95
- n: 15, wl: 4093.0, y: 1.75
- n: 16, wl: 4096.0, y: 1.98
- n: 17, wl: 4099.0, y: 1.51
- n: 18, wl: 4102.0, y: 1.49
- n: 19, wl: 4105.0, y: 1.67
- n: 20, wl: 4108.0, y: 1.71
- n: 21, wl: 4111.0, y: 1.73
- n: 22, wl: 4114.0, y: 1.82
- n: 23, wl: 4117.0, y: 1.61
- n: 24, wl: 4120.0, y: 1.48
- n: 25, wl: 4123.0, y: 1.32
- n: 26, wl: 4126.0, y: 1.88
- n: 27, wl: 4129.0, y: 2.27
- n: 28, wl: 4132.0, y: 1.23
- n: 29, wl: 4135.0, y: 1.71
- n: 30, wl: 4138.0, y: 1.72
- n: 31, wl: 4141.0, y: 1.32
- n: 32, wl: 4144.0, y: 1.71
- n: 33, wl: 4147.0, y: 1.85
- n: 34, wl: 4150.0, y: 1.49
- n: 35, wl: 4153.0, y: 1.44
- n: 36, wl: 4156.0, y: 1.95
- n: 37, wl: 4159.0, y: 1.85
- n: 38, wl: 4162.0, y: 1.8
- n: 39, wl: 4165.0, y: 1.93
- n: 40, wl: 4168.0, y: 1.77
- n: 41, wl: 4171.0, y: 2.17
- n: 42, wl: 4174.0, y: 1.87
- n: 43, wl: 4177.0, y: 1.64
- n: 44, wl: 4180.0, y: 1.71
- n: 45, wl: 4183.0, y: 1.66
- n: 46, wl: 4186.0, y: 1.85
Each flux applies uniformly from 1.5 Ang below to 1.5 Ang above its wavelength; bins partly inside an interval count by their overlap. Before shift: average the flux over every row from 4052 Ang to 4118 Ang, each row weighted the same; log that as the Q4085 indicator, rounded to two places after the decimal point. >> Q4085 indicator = 1.74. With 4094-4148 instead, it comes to 1.67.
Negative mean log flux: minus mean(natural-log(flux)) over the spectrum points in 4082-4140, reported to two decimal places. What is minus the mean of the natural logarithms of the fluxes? -0.52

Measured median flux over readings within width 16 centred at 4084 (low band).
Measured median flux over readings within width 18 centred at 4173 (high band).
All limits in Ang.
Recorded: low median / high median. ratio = 0.93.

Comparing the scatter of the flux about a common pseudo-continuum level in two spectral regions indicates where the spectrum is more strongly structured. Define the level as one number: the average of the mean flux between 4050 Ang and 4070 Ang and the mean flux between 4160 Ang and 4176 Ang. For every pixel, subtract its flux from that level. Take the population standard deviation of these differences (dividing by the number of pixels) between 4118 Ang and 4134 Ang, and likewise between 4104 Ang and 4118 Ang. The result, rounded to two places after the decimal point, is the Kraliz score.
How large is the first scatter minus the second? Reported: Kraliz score 0.32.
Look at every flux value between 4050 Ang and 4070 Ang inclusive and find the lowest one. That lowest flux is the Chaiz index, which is 1.43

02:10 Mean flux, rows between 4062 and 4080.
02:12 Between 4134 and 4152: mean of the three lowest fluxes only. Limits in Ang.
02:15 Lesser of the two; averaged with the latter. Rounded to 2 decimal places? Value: 1.51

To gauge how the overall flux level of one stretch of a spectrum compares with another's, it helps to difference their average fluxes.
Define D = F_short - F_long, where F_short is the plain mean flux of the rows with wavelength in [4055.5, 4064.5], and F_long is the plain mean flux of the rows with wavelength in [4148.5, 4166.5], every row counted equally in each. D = -0.27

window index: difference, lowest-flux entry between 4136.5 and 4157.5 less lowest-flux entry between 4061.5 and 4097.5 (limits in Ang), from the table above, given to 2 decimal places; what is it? -0.12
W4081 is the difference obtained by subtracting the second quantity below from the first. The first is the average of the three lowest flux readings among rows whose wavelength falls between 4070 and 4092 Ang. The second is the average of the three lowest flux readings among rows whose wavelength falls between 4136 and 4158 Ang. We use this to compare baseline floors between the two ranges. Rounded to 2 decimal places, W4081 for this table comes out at 0.28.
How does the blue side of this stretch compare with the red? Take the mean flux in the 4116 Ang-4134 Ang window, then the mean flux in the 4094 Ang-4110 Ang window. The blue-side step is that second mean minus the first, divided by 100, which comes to 0.0004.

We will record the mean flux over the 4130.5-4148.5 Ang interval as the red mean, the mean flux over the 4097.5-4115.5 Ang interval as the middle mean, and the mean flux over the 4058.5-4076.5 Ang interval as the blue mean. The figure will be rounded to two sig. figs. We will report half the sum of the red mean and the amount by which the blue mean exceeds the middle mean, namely 0.81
